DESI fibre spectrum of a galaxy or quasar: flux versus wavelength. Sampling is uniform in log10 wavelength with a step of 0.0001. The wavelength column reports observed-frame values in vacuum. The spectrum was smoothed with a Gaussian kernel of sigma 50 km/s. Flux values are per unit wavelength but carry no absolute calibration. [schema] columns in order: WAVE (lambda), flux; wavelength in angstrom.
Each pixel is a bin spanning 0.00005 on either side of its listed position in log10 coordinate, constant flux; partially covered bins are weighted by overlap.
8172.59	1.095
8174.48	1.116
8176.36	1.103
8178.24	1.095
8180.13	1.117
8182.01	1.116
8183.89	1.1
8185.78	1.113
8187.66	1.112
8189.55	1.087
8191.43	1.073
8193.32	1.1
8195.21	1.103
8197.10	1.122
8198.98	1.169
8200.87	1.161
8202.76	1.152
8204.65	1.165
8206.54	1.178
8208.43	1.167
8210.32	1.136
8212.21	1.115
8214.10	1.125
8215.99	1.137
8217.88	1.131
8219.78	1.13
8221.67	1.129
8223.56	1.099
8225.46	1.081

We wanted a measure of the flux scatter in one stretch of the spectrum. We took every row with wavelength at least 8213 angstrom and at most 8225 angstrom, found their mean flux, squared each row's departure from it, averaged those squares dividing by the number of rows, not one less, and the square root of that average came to 0.012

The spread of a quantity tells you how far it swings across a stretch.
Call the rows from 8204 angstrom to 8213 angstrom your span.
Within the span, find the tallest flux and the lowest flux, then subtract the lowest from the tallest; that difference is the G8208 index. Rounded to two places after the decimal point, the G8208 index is 0.06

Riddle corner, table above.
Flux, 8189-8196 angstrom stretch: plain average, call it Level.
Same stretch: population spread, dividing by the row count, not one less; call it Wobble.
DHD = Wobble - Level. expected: -1.08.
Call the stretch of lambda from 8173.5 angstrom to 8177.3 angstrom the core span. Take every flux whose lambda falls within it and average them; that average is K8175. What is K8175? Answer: 1.11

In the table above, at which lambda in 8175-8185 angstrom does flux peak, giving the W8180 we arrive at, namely 8180.13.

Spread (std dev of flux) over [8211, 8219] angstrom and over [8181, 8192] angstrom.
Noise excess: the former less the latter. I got -0.008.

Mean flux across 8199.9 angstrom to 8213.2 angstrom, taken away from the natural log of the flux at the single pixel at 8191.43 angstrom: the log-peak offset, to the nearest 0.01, -1.08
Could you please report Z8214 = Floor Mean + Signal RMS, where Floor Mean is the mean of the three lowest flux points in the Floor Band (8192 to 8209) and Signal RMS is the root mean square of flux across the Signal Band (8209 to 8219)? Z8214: 2.24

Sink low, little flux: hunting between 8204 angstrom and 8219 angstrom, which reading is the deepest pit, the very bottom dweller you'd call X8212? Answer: 1.115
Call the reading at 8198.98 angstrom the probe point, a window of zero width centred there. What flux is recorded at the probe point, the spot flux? 1.169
